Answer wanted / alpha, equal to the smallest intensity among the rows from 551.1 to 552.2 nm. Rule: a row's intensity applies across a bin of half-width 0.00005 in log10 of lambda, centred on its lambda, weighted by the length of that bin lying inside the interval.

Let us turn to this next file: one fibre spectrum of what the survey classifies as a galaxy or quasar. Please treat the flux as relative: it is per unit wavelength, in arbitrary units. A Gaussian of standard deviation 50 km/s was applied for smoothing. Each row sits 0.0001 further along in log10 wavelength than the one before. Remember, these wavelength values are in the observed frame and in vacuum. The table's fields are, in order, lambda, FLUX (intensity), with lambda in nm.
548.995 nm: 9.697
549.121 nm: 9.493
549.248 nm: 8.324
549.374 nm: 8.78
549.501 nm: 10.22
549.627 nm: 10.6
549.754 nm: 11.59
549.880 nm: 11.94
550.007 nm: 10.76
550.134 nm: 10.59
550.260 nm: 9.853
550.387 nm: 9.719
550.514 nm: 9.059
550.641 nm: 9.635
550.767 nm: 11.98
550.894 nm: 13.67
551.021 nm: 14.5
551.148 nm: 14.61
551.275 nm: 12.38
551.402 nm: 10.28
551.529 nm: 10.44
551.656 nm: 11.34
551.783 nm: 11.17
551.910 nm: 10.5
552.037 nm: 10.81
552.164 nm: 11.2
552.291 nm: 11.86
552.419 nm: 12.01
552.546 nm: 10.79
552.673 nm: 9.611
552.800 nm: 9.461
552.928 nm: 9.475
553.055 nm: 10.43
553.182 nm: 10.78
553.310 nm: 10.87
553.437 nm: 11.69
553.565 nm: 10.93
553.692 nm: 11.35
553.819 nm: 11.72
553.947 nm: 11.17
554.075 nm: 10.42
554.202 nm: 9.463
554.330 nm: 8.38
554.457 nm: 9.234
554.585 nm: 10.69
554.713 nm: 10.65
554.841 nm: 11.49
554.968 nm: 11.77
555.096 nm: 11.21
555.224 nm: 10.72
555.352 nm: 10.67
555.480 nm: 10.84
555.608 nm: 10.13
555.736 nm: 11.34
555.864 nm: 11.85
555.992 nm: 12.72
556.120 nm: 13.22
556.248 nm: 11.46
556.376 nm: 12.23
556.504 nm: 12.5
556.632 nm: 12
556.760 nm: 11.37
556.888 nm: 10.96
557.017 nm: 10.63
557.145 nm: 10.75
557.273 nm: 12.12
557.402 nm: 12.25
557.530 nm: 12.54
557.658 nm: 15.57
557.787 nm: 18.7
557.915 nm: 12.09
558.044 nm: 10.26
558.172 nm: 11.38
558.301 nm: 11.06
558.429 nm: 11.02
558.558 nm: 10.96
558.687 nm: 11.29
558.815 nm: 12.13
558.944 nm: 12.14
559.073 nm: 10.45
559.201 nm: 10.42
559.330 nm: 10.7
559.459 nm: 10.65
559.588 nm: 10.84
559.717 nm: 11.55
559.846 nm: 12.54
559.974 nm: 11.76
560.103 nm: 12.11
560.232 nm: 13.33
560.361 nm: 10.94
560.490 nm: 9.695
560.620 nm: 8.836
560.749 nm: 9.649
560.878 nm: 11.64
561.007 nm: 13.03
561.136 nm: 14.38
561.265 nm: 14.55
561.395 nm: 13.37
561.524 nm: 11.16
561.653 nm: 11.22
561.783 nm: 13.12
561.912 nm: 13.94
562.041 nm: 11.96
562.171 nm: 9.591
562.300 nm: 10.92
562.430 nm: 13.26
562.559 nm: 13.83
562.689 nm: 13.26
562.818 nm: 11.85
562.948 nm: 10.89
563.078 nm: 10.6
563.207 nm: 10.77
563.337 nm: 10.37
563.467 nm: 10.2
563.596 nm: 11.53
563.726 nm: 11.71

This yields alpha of 10.28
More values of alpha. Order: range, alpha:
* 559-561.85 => 8.836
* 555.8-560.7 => 8.836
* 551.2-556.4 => 8.38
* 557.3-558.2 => 10.26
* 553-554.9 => 8.38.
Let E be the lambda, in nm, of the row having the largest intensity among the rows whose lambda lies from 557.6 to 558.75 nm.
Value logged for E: 557.787 nm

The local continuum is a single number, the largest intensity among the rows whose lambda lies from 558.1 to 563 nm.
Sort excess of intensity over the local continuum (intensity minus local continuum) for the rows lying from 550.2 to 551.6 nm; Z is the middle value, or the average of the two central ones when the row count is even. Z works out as -4.1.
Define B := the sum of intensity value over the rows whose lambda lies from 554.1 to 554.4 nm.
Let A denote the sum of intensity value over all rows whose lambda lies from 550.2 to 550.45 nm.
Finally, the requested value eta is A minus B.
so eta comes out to 2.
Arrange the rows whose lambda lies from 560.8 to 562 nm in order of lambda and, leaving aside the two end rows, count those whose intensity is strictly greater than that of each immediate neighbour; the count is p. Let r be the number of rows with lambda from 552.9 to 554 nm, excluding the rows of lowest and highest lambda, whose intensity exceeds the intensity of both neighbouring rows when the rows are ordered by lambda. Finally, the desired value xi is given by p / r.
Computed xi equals 0.5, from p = 1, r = 2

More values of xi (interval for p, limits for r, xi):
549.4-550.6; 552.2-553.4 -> 1.0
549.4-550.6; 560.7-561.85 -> 1.0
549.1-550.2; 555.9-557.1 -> 0.5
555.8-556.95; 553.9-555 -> 2.0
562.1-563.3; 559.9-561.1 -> 1.0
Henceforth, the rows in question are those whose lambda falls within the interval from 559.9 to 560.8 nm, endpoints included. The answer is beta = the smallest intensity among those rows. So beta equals 8.836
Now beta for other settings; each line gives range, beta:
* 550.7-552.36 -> 10.28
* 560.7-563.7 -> 9.591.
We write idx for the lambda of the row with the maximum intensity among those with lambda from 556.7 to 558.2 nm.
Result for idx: 557.787 nm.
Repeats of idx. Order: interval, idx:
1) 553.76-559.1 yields 557.787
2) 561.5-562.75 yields 561.912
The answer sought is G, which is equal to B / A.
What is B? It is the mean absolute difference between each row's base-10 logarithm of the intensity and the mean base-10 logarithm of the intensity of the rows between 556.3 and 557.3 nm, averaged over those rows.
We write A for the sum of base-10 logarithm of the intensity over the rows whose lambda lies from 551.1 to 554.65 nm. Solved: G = 0.0008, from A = 29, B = 0.024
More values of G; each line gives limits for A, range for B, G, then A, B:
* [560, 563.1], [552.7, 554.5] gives 0.0014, 26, 0.036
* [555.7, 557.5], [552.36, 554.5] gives 0.0024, 15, 0.036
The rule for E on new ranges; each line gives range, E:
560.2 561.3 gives 561.265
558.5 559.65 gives 558.944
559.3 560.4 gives 560.232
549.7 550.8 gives 550.767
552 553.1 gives 552.419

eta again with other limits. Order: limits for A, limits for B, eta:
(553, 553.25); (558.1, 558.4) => -1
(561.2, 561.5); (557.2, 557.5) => 4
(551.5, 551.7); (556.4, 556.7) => -3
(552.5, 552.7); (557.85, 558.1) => -2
